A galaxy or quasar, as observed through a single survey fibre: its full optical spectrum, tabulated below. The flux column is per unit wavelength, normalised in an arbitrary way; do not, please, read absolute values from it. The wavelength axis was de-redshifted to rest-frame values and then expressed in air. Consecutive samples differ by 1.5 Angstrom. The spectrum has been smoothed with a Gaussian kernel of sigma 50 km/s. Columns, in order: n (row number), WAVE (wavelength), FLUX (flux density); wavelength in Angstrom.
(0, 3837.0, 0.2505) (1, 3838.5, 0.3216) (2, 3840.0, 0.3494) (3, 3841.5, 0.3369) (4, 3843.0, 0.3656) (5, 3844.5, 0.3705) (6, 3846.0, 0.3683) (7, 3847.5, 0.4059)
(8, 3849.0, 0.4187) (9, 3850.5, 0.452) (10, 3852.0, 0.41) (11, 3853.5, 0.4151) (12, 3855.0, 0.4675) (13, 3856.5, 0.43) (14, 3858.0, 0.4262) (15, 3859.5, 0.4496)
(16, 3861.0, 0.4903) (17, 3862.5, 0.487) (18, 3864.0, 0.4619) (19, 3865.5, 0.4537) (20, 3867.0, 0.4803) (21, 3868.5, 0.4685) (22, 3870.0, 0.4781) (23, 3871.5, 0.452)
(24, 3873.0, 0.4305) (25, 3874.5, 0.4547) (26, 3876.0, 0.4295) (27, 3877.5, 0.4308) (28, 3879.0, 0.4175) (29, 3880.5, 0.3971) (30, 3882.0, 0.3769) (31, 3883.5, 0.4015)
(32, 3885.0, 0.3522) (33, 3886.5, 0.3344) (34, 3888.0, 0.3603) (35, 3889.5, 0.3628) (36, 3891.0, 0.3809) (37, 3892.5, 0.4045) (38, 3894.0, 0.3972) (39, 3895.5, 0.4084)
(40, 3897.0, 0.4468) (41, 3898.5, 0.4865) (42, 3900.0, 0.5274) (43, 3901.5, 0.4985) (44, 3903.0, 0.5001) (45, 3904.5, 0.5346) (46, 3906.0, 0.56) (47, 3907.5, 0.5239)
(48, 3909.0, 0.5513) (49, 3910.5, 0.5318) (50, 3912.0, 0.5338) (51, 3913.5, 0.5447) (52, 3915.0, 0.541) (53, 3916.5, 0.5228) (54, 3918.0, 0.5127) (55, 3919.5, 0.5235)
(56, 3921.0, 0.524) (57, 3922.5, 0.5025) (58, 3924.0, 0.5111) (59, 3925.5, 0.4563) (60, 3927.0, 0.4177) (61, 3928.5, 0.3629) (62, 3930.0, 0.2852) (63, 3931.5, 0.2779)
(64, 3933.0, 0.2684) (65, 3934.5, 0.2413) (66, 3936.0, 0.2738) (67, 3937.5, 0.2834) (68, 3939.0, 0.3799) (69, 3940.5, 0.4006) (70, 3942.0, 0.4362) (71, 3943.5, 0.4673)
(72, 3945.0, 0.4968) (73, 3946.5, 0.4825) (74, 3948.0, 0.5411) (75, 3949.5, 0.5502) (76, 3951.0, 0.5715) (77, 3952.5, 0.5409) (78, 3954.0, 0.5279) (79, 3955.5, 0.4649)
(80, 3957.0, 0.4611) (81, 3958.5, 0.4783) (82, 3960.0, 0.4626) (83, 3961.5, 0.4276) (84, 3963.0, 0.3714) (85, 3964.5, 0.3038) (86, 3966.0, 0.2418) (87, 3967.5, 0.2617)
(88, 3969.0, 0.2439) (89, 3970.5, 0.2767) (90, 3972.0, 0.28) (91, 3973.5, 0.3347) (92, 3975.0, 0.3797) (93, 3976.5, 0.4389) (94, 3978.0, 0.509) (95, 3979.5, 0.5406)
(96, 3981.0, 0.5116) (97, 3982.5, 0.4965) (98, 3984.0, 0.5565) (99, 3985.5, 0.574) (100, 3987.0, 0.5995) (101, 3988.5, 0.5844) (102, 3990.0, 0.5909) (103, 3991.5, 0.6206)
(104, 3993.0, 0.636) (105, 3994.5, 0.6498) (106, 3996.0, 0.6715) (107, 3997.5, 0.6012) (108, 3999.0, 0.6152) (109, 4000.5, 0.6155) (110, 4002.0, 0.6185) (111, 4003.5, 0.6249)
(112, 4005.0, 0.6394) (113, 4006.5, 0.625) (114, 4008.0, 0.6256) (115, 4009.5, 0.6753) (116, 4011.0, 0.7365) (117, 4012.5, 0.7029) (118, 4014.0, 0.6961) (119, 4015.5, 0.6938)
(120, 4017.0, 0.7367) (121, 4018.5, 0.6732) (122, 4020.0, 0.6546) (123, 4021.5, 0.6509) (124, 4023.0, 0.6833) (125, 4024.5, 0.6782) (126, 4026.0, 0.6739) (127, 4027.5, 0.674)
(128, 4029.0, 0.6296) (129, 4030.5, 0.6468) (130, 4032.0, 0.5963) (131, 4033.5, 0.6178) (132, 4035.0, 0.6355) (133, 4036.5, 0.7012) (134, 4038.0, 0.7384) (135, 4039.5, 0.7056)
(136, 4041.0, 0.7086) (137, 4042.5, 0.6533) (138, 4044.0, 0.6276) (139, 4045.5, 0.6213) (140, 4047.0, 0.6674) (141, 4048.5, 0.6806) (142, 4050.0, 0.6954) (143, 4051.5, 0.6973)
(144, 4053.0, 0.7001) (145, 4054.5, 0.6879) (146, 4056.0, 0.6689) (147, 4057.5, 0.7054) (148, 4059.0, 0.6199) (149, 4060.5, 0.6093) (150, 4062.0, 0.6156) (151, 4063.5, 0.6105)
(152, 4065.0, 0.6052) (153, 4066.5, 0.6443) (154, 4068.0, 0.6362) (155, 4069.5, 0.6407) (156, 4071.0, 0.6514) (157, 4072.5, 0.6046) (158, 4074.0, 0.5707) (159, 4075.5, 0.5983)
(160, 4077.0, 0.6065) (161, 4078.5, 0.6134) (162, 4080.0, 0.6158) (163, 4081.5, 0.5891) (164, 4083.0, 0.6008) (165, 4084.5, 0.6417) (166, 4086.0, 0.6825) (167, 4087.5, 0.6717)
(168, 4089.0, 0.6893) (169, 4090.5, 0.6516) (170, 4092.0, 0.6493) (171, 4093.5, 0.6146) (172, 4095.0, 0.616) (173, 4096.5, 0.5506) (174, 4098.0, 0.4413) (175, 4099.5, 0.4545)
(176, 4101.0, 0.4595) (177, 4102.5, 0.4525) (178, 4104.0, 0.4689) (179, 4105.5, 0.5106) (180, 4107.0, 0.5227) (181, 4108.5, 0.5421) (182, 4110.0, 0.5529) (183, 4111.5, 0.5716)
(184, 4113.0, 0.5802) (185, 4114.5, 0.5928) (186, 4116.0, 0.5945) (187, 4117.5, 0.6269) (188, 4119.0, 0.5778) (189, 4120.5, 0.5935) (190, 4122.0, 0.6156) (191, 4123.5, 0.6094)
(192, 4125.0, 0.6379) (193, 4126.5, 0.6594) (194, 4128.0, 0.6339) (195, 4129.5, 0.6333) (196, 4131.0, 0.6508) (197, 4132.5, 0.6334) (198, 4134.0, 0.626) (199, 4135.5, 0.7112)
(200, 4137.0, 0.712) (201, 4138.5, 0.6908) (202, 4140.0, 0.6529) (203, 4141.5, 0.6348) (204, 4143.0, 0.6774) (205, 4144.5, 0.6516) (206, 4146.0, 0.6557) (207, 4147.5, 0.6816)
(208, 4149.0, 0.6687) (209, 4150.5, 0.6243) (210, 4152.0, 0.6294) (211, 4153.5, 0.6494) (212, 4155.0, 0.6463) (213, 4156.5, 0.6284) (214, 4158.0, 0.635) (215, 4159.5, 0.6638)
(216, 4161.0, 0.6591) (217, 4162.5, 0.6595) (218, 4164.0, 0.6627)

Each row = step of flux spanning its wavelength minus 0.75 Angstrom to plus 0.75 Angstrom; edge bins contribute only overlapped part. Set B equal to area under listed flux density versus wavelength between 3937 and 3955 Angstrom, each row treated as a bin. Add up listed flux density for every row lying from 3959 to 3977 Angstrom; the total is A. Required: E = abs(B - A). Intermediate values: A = 4.0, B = 9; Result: 4.5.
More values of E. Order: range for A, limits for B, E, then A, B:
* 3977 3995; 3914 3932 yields 1.4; 6.9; 8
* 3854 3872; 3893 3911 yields 3.4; 5.5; 9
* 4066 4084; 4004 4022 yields 4.8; 7.4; 12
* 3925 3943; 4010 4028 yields 8.3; 4.1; 12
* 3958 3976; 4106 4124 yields 6.4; 4.1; 10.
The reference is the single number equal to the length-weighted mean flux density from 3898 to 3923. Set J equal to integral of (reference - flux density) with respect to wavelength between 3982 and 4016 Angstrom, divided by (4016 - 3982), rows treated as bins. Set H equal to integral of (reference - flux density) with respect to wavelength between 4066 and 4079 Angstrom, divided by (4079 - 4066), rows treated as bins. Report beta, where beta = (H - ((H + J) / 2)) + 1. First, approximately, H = -0.09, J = -0.10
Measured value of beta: 1.01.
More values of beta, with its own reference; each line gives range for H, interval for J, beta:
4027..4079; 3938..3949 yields 0.90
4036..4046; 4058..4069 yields 0.97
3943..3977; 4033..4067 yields 1.12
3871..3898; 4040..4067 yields 1.13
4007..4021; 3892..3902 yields 0.88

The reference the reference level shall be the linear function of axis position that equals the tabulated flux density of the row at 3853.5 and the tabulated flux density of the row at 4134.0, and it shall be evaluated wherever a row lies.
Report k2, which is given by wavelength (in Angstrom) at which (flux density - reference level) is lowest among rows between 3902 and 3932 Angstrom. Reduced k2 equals 3931.5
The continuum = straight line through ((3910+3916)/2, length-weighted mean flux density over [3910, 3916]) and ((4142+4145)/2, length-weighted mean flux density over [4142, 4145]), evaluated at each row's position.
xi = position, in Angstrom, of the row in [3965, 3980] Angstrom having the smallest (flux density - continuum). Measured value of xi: 3966.0 Angstrom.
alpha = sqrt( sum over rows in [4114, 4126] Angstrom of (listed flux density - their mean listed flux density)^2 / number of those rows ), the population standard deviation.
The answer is 0.0188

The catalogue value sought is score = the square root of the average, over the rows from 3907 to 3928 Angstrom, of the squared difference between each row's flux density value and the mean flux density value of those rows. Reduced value 0.035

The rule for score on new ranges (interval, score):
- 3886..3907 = 0.071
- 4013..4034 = 0.034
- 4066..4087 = 0.028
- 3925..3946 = 0.084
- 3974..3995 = 0.074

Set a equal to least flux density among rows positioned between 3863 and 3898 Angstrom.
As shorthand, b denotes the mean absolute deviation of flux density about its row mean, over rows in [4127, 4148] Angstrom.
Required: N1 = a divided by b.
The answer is 13.7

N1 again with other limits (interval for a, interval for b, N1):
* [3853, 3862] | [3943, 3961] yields 11.7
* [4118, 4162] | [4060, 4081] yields 37.1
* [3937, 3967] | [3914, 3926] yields 14.8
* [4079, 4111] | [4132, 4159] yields 19.3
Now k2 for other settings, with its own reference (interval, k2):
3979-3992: 3982.5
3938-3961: 3939.0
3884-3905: 3886.5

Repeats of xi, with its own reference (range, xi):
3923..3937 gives 3934.5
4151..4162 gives 4156.5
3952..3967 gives 3966.0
